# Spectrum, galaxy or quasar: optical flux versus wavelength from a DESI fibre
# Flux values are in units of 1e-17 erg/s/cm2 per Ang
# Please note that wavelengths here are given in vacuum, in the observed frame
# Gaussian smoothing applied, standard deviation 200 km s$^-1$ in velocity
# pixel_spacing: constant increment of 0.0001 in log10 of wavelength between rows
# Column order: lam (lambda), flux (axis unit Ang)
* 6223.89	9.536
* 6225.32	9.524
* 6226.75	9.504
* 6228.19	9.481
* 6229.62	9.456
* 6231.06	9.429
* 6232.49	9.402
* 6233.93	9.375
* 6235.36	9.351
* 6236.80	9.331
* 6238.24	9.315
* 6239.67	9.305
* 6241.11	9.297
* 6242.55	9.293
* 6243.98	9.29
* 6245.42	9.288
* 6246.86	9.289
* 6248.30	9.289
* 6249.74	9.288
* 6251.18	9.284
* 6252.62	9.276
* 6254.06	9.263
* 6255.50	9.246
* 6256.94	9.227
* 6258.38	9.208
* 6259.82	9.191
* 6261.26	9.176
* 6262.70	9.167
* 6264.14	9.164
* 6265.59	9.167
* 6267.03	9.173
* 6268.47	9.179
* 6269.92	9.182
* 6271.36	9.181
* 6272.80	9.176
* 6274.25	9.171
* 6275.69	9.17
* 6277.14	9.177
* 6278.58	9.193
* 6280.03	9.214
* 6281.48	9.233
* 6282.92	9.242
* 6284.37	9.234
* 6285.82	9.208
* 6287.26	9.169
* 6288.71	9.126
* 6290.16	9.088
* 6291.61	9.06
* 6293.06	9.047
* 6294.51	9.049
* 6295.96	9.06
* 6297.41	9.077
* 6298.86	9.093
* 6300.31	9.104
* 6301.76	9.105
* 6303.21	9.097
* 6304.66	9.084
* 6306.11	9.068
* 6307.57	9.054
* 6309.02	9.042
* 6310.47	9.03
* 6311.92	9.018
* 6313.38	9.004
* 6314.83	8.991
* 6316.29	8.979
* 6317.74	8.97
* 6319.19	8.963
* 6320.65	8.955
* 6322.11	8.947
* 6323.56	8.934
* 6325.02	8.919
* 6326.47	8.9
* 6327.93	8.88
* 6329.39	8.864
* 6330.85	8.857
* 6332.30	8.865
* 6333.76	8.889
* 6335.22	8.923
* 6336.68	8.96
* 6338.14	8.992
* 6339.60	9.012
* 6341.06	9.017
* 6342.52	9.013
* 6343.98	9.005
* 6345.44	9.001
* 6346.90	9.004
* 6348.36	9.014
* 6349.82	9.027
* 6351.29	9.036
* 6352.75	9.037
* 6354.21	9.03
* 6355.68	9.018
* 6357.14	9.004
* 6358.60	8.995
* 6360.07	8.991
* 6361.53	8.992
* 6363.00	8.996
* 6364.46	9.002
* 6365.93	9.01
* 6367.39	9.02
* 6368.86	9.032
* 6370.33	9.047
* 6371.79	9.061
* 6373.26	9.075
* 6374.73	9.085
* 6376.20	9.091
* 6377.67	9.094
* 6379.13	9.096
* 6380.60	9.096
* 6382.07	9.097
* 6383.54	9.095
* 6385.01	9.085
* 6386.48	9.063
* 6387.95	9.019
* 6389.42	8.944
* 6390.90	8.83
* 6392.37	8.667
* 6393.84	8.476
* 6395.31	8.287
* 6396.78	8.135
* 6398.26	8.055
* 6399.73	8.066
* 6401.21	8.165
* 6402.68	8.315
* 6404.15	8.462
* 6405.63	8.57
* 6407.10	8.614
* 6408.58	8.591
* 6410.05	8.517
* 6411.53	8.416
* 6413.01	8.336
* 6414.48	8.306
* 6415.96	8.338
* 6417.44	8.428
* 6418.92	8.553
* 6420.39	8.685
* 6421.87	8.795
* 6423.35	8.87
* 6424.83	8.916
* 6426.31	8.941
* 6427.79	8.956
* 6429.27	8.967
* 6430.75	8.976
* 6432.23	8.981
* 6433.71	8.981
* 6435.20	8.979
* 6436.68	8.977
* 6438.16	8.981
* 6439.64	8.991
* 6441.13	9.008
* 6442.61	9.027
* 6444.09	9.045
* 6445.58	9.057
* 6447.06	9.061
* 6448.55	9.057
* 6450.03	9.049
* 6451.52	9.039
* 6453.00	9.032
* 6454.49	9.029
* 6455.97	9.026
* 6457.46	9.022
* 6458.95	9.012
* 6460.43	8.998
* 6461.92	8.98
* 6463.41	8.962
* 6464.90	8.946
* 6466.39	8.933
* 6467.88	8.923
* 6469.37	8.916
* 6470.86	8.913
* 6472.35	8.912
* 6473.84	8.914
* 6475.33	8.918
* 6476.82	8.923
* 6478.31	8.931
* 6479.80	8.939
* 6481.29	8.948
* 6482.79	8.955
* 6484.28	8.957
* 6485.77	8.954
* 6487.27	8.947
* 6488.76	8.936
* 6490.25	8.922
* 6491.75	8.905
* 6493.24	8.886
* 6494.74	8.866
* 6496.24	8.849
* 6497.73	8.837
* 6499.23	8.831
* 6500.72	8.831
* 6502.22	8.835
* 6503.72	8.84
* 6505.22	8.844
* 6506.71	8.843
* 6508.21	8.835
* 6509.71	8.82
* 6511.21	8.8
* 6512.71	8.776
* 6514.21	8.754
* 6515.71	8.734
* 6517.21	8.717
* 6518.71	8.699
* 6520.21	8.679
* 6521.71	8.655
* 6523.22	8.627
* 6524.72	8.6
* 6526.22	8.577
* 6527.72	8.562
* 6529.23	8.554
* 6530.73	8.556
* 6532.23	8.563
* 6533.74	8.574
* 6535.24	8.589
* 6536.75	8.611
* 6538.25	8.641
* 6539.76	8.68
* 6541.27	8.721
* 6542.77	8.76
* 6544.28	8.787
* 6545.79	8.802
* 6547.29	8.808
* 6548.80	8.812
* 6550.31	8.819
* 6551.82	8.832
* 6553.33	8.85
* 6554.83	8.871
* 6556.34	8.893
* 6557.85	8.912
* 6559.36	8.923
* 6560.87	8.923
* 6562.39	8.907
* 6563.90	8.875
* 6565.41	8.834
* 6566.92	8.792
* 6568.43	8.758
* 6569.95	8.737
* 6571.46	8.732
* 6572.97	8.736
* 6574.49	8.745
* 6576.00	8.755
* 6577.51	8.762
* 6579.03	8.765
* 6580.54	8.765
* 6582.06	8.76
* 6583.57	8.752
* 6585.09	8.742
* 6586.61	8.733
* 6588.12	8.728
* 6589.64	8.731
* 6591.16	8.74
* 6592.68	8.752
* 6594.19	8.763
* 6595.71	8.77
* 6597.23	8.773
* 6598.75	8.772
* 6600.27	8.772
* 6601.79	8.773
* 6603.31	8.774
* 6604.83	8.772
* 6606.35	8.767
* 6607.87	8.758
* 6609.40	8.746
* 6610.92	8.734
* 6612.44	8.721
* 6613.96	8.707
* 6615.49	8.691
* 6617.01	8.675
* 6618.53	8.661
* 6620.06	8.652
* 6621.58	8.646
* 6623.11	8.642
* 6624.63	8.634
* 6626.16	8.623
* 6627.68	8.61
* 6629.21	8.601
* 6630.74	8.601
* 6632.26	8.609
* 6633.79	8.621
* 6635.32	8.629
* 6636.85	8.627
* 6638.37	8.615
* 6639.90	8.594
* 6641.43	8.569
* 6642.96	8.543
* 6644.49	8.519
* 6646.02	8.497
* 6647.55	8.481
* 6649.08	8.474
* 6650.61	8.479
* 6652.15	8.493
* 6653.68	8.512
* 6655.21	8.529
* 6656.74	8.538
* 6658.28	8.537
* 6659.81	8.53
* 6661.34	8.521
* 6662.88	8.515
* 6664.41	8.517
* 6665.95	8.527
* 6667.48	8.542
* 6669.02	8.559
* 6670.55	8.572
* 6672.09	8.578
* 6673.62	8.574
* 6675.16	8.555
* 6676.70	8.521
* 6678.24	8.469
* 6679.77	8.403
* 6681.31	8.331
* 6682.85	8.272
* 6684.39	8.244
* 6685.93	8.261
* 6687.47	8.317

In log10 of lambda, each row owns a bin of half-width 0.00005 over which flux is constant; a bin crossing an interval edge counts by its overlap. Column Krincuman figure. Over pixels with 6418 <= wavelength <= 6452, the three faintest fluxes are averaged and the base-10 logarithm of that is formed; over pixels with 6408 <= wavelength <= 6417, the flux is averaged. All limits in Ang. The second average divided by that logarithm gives 9.0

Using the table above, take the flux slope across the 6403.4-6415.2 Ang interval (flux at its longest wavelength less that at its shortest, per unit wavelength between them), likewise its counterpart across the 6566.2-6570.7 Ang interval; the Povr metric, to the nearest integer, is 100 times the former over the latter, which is 83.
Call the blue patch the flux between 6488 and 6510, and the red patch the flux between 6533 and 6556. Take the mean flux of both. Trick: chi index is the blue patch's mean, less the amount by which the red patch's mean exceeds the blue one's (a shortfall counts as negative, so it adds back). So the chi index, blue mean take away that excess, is 8.97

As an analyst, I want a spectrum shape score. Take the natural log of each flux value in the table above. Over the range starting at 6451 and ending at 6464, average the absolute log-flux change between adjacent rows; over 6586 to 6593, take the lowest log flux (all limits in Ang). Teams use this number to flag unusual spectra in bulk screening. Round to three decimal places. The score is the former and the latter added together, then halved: 1.084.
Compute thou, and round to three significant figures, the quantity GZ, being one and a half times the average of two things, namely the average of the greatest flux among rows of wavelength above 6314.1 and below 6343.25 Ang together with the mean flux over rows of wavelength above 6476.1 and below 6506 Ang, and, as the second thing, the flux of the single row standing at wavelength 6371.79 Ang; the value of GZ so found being 13.5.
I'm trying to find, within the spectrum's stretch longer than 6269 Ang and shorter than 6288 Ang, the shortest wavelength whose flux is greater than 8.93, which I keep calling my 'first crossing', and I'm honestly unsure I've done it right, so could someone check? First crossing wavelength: 6269.92 Ang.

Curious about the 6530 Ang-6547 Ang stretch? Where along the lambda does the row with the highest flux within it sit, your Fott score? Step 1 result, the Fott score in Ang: 6545.79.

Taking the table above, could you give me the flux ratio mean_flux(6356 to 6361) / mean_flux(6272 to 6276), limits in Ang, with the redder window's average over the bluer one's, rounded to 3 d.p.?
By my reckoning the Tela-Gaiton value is 0.981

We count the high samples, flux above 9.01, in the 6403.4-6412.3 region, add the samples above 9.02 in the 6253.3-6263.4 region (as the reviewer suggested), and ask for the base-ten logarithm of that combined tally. 0.85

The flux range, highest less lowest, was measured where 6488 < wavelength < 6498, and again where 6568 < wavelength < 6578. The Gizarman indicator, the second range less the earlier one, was -0.07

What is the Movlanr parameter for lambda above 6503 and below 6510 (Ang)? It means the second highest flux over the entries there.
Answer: 8.843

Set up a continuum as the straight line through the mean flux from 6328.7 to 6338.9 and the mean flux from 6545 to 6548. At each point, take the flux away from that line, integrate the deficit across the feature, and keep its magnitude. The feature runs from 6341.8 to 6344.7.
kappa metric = 0.31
